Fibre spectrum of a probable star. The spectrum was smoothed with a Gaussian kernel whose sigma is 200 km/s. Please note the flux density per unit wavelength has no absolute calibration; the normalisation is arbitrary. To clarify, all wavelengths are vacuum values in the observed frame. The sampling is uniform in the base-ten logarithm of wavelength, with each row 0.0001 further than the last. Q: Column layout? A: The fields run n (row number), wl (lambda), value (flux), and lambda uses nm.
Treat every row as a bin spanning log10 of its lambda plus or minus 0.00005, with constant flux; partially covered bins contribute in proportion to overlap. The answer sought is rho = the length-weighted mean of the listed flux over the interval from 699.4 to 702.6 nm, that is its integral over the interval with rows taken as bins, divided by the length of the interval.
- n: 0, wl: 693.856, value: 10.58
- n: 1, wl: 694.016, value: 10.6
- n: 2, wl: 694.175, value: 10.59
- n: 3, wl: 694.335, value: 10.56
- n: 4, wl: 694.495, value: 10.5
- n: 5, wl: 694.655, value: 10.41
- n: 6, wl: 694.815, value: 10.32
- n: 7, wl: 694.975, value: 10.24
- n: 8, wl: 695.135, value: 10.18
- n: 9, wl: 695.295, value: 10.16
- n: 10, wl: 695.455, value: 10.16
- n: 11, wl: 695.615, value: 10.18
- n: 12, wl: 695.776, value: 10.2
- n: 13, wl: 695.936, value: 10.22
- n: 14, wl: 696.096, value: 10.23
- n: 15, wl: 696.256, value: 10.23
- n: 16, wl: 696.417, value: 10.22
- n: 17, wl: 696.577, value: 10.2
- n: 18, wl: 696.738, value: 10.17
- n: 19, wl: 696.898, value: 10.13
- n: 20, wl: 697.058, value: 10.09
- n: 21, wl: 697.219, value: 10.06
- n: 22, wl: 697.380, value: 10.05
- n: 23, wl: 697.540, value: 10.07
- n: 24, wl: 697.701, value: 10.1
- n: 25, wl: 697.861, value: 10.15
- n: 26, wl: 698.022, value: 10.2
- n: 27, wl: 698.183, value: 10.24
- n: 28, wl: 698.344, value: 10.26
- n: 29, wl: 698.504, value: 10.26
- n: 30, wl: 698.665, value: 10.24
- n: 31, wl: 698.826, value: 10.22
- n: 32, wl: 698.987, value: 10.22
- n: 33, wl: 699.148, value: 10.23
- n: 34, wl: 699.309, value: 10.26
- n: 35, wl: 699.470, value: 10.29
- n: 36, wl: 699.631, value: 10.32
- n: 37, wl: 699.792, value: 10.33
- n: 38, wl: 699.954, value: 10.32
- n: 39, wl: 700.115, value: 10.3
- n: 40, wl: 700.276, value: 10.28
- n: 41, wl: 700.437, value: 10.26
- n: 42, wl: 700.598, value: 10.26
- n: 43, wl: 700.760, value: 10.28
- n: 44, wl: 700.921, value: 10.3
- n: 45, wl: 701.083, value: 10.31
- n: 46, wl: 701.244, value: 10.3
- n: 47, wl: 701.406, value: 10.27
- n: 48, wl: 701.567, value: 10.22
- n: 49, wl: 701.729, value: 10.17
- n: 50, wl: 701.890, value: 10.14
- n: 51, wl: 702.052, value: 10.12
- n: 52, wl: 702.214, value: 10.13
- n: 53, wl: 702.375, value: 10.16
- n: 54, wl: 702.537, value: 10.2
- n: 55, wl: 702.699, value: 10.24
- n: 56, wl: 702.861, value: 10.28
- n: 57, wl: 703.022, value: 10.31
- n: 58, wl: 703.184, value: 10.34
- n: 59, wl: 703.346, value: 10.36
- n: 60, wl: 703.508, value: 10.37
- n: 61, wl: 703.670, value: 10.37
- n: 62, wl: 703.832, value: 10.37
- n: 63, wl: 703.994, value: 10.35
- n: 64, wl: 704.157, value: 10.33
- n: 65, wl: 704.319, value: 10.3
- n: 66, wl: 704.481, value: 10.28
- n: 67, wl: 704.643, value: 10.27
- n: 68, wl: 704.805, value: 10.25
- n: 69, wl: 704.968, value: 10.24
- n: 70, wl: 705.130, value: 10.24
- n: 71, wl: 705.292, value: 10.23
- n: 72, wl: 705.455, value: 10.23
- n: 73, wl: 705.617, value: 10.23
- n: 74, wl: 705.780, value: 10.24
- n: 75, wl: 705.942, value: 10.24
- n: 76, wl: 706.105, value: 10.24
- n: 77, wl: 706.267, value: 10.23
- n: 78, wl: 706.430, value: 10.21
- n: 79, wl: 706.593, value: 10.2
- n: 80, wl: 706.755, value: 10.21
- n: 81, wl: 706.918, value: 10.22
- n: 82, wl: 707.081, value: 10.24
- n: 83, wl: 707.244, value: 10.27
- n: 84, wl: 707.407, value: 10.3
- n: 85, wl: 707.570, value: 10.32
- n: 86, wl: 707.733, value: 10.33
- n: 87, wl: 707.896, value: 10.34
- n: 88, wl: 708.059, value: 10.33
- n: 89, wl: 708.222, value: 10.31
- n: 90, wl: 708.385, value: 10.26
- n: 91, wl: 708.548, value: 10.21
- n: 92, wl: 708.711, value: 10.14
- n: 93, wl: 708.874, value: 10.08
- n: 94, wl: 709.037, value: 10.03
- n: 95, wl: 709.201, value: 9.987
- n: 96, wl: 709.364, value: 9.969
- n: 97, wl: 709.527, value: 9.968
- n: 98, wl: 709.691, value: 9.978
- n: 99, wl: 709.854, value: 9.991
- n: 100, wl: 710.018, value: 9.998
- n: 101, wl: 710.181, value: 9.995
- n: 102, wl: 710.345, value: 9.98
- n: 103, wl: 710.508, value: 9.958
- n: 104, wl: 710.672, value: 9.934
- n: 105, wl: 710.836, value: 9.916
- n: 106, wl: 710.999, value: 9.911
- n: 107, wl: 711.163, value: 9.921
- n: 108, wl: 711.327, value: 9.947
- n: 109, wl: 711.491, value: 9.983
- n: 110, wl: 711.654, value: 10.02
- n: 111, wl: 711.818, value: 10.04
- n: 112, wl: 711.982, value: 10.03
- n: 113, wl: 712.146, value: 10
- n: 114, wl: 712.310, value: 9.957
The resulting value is 10.2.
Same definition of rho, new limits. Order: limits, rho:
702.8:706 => 10.3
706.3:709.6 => 10.2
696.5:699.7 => 10.2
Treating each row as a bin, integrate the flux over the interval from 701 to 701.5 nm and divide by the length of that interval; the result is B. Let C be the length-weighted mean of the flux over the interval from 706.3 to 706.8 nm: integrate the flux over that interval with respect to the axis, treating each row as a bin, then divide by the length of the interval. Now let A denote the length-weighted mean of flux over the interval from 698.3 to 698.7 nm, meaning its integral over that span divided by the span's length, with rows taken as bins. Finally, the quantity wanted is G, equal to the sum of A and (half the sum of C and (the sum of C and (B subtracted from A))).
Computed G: 20.5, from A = 10.3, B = 10.3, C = 10.2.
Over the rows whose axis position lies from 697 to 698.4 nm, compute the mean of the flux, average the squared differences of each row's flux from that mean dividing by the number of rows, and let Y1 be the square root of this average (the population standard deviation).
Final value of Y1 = 0.08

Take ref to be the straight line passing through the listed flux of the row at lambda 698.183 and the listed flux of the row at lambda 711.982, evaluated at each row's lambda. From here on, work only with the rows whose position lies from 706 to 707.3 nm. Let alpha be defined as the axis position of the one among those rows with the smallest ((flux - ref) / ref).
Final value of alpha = 706.593 nm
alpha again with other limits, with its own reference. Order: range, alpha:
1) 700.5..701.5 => 700.598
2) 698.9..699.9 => 698.987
